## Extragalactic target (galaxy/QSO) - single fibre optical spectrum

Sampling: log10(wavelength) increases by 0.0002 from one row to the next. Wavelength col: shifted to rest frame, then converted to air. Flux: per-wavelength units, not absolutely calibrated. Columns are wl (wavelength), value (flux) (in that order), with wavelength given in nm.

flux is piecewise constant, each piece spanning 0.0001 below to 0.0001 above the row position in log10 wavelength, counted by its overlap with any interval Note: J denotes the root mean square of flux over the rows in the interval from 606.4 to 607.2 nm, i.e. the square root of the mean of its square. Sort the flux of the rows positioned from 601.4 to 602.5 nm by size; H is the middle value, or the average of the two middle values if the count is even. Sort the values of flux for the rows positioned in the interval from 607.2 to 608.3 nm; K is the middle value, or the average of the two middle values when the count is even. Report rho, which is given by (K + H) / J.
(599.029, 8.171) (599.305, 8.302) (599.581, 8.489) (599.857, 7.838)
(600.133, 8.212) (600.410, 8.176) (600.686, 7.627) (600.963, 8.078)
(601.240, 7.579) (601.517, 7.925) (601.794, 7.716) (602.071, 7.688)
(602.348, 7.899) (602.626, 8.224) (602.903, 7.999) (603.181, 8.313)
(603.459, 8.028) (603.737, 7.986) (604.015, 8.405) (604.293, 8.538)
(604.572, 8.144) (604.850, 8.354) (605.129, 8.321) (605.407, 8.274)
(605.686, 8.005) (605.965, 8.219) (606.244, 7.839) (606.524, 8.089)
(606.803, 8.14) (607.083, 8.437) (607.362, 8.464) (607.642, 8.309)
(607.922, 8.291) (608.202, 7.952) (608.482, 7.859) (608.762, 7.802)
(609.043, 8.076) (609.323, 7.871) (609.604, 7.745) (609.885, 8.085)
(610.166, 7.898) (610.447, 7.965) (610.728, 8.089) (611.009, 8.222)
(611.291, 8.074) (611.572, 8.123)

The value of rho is 1.96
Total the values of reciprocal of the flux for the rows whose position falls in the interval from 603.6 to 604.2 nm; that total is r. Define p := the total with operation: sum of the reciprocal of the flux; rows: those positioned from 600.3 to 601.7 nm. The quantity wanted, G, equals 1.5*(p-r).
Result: 0.6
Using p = 0.64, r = 0.24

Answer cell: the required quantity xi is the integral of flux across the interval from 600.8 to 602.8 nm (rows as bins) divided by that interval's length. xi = 7.87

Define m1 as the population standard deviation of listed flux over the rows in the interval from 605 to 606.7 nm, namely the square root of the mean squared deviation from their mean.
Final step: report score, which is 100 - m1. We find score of 99.8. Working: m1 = 0.17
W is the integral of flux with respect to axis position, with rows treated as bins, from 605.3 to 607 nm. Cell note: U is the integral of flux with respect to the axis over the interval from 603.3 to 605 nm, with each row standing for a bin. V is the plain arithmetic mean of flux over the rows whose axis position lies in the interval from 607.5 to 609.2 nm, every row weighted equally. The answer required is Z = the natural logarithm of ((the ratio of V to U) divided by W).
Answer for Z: -3.18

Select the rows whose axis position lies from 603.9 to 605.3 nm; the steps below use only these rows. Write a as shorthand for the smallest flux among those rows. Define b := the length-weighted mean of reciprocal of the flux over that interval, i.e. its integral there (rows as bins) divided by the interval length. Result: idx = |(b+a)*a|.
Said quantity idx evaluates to 67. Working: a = 8.144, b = 0.120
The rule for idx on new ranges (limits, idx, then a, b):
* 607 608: 70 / 8.291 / 0.119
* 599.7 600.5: 62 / 7.838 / 0.124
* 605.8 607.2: 62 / 7.839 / 0.123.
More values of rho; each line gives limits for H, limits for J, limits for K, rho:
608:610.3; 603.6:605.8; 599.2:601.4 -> 1.94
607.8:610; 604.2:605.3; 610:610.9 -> 1.90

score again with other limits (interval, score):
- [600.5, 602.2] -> 99.8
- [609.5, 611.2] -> 99.8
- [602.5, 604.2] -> 99.8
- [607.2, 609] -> 99.7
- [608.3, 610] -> 99.9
